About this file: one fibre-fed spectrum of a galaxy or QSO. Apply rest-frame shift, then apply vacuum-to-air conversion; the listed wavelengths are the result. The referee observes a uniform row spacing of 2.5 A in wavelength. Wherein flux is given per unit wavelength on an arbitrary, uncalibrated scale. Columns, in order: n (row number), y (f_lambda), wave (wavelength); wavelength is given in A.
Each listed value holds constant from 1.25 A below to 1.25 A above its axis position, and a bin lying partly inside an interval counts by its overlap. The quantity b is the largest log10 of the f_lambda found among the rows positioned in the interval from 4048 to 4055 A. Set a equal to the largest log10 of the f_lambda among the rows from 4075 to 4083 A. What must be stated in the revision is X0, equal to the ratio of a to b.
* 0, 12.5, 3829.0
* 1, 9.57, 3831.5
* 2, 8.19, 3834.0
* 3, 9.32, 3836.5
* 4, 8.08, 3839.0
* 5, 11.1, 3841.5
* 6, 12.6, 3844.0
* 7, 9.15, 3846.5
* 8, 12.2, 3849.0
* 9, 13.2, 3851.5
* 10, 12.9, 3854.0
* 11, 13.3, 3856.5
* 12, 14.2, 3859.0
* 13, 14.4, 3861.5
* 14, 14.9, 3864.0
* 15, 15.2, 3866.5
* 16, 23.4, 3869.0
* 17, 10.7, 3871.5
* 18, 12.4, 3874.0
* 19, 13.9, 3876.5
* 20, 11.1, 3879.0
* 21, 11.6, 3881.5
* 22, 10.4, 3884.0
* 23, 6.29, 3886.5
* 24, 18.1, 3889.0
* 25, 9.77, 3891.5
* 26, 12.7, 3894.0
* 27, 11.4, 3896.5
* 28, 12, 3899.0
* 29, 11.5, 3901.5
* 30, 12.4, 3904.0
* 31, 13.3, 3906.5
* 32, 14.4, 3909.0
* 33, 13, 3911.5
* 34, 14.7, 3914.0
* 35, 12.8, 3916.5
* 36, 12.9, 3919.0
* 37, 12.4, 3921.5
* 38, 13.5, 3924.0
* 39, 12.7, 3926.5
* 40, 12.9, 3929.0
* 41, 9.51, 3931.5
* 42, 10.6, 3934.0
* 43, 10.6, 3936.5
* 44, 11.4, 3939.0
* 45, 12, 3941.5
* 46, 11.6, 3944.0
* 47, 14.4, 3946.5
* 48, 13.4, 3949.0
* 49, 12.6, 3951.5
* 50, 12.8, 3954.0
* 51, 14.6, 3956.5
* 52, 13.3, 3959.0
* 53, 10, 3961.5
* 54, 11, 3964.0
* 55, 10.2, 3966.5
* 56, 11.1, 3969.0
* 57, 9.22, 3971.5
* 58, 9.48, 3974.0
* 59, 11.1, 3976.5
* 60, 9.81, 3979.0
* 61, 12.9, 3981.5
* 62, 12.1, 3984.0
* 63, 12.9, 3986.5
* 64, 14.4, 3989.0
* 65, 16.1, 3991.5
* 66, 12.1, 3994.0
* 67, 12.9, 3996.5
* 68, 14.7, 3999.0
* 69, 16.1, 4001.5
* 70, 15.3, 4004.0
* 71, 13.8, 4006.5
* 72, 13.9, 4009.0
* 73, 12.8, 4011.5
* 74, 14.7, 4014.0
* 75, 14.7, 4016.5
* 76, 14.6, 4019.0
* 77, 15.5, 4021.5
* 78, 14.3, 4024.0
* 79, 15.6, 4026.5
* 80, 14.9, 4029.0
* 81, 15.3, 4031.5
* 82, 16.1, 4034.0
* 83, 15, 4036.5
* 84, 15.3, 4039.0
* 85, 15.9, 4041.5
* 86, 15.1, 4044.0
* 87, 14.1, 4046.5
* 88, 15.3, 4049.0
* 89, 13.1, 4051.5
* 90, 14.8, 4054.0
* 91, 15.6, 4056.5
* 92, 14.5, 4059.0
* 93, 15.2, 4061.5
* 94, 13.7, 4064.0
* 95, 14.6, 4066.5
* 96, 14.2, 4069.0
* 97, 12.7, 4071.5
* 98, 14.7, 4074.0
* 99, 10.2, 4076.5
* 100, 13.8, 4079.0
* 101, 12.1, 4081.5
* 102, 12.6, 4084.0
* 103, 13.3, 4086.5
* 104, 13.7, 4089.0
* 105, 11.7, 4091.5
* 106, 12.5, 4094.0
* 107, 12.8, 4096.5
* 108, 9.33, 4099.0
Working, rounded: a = 1.14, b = 1.18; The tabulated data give 0.96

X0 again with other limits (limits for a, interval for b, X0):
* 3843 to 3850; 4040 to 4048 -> 0.92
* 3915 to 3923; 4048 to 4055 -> 0.94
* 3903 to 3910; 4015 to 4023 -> 0.97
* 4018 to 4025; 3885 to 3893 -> 0.95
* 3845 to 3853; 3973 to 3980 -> 1.07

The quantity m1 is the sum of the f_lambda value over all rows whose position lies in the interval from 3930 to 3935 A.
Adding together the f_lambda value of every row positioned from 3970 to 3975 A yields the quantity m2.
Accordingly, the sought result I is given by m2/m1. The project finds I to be 0.93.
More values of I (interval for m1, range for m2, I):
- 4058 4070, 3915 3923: 0.53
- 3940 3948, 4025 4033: 1.21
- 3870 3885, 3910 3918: 0.58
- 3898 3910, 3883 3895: 0.90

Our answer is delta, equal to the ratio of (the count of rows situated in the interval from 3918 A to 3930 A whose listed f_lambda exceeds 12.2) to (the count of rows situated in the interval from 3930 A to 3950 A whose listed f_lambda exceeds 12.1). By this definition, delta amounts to 2.5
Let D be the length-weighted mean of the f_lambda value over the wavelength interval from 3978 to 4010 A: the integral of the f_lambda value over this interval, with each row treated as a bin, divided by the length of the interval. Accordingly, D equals 13.6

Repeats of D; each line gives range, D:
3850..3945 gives 12.7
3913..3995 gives 12.1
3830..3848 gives 9.8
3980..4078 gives 14.3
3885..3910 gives 12.1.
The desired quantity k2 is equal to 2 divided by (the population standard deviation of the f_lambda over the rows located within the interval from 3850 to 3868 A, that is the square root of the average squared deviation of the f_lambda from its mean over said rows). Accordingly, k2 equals 2.4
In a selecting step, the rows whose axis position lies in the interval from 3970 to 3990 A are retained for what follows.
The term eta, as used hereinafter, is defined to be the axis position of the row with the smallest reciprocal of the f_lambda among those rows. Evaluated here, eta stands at 3989.0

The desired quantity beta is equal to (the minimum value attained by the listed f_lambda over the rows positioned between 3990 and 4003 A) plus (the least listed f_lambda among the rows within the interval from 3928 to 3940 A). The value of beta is 22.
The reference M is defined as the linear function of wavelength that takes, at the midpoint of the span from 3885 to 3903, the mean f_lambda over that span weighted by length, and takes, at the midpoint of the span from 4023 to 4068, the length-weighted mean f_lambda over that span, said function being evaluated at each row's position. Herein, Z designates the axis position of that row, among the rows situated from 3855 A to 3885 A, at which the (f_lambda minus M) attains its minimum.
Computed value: 3884.0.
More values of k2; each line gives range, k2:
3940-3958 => 1.9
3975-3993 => 1.0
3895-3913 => 2.0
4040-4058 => 2.2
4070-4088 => 1.5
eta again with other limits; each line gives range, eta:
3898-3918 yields 3914.0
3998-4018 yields 4001.5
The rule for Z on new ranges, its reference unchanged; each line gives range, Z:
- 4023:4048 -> 4046.5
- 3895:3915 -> 3901.5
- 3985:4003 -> 3994.0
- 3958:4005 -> 3971.5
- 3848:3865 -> 3849.0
